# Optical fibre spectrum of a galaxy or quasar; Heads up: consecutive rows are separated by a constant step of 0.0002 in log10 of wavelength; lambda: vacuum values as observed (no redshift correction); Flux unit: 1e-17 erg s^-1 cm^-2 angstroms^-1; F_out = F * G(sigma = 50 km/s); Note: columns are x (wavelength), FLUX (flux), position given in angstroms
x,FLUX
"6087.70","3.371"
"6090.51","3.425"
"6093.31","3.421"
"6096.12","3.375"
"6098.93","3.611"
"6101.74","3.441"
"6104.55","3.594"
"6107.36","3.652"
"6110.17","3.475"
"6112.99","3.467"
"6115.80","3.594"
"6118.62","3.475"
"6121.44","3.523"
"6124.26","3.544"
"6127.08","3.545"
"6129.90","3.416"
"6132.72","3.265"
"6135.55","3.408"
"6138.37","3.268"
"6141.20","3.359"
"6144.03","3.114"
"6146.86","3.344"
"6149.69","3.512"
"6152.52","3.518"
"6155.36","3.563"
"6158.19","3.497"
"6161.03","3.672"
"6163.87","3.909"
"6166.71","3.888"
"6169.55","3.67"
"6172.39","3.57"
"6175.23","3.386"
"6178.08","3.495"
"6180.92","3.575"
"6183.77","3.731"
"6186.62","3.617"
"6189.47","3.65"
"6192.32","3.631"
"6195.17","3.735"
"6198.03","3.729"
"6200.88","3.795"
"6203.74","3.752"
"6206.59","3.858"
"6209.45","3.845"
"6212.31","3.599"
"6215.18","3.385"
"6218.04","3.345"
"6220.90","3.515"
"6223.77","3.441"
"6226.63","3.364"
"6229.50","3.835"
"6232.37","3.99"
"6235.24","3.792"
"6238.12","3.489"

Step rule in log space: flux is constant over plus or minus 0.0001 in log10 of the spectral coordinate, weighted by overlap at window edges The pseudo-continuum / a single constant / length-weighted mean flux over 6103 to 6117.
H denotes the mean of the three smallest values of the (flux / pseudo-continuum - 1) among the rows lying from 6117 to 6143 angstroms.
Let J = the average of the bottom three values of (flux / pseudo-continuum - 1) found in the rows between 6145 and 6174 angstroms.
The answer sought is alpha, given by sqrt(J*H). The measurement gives 0.046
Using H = -0.073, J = -0.030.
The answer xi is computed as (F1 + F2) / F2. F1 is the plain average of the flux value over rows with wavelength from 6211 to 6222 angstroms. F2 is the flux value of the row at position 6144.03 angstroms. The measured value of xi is 2.11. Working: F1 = 3.46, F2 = 3.114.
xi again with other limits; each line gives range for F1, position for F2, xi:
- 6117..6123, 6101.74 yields 2.02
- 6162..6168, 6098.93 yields 2.08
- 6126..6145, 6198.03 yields 1.90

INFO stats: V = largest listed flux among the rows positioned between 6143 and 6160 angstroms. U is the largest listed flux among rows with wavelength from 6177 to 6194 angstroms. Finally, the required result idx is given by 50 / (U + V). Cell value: 6.85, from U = 3.731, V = 3.563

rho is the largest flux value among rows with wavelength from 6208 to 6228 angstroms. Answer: 3.845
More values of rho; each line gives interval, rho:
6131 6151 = 3.512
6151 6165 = 3.909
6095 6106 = 3.611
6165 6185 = 3.888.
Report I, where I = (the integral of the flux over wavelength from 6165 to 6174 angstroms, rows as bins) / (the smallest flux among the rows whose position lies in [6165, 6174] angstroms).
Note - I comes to 9.4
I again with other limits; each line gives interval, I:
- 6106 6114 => 8.2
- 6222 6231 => 9.5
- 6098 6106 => 8.2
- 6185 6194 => 9.1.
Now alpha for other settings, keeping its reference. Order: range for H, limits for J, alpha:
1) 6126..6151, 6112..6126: 0.043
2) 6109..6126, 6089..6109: 0.031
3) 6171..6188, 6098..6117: 0.023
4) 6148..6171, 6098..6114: 0.019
